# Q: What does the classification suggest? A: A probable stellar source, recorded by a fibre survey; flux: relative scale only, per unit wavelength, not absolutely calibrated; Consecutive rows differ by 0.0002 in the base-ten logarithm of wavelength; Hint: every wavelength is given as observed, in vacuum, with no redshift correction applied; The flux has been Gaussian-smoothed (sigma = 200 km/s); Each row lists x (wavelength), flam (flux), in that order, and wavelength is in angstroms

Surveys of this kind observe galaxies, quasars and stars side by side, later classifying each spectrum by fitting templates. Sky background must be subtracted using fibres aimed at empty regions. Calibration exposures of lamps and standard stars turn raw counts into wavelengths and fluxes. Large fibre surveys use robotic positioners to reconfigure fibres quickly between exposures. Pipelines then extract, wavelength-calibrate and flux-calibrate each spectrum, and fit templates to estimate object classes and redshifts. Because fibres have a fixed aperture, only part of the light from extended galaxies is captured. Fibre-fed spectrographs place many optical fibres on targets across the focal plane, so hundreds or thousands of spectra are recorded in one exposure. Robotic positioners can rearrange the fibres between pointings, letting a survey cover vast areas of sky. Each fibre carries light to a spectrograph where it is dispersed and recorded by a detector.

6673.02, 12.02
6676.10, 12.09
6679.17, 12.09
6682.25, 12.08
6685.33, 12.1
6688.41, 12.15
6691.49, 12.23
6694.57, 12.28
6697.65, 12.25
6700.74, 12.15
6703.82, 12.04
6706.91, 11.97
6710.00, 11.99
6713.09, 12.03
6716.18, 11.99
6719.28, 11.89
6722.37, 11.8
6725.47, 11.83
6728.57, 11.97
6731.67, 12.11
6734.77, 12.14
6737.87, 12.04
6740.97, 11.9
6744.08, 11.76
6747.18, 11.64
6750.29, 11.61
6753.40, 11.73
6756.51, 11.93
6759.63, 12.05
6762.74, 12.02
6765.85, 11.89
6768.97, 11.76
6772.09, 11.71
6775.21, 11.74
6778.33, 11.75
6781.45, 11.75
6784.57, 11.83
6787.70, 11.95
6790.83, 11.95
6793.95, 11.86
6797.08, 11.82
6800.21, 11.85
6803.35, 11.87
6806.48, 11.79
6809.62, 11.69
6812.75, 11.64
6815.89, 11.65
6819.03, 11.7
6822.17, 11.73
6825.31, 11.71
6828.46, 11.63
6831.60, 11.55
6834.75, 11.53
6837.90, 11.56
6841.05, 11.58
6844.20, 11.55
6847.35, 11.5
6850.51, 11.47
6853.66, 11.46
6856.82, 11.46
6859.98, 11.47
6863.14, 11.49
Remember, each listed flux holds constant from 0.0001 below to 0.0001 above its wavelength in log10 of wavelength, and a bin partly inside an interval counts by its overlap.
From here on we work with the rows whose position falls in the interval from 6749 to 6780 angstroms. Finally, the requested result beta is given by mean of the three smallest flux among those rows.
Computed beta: 11.68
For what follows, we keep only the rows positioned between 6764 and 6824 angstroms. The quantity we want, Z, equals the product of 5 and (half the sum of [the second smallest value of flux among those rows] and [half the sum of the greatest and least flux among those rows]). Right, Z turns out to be 58.6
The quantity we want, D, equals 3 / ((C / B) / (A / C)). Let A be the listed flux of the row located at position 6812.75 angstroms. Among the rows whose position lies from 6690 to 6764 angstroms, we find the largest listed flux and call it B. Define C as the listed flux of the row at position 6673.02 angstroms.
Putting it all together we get 2.97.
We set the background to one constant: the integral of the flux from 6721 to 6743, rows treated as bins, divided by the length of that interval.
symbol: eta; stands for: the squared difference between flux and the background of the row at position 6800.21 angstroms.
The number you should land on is 0.013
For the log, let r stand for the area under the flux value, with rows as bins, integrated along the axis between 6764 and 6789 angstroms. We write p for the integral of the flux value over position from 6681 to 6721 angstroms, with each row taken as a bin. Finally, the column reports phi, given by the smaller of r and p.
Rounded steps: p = 484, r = 295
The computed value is 295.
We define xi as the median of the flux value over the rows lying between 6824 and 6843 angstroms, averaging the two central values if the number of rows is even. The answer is 11.6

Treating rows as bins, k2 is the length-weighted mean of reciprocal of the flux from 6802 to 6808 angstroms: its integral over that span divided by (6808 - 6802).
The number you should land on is 0.0846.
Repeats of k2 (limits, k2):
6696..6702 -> 0.0819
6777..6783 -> 0.0851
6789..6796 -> 0.0841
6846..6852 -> 0.0870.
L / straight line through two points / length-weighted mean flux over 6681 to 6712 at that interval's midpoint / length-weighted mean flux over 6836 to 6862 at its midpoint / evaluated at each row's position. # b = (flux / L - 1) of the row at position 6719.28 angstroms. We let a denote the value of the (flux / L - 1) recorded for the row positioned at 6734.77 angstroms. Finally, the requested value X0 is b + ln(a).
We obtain -4.3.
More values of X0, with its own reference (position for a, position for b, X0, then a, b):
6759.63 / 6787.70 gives -4.2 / 0.015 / 0.017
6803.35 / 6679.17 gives -4.2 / 0.015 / -0.009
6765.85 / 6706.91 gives -5.5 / 0.004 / -0.009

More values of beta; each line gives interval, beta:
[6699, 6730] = 11.84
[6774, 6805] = 11.75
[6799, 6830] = 11.64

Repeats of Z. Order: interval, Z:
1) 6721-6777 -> 58.8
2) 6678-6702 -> 60.7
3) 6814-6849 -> 57.9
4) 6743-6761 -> 58.7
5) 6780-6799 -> 59.2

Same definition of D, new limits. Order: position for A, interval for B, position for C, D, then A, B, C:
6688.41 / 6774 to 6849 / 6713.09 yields 3.01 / 12.15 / 11.95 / 12.03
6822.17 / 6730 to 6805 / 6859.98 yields 3.25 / 11.73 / 12.14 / 11.47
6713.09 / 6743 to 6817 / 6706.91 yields 3.04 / 12.03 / 12.05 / 11.97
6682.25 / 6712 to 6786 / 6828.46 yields 3.25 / 12.08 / 12.14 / 11.63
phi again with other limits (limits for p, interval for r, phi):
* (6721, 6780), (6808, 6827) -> 222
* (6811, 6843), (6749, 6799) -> 372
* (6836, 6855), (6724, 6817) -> 219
